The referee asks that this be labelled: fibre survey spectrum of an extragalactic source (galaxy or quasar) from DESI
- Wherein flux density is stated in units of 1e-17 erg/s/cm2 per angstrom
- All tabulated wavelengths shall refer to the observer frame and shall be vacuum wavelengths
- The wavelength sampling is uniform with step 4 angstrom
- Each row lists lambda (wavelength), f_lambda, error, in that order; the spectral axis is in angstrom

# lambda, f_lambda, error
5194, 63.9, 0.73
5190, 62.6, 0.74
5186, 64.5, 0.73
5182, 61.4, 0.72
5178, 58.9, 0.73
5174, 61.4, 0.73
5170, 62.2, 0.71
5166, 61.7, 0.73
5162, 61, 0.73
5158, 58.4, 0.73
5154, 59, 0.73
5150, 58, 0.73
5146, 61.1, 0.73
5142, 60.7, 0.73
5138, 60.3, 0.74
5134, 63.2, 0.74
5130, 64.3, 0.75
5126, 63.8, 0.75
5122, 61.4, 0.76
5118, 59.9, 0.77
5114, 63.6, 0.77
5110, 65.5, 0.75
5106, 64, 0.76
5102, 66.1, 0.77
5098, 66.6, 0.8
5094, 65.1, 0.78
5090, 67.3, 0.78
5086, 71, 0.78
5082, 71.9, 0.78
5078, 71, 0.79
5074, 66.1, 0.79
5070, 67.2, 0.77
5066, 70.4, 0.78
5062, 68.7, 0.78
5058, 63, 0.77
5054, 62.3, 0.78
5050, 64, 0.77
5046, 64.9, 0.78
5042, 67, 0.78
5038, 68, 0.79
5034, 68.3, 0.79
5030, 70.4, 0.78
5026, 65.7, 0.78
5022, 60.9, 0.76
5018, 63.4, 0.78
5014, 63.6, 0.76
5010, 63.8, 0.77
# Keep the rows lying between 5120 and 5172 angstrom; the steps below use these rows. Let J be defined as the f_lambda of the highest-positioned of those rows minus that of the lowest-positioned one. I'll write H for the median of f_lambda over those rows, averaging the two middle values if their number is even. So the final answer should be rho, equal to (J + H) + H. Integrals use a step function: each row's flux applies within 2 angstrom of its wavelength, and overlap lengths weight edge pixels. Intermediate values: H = 61.1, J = 0.8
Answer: 123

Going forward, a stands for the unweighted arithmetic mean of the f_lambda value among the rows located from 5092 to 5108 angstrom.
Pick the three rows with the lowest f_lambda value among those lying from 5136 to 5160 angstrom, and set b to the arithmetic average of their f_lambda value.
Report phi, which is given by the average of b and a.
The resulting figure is 62.0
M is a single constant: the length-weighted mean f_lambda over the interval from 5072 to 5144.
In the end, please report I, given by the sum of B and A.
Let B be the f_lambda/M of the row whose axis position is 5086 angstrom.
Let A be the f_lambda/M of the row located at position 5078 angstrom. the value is 2.18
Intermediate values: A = 1.09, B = 1.09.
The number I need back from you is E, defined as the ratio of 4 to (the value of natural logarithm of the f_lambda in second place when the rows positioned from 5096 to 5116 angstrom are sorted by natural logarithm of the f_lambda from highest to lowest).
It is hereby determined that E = 0.954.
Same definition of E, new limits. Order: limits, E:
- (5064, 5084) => 0.938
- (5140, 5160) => 0.974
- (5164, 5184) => 0.970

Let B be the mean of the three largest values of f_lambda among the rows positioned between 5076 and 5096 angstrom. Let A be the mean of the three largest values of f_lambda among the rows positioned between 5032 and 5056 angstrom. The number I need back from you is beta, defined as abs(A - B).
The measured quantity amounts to 4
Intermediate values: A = 67.8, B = 71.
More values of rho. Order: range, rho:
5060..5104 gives 132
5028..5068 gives 135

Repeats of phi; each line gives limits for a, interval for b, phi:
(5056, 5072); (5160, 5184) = 63.9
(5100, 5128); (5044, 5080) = 63.3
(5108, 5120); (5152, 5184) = 60.9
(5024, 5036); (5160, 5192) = 64.3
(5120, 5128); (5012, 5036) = 62.6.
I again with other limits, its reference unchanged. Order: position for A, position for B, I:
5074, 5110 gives 2.02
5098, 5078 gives 2.11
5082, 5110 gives 2.11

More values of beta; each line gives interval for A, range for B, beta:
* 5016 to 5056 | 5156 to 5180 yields 7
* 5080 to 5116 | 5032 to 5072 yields 1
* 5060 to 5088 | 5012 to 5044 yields 2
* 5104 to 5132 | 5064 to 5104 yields 7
